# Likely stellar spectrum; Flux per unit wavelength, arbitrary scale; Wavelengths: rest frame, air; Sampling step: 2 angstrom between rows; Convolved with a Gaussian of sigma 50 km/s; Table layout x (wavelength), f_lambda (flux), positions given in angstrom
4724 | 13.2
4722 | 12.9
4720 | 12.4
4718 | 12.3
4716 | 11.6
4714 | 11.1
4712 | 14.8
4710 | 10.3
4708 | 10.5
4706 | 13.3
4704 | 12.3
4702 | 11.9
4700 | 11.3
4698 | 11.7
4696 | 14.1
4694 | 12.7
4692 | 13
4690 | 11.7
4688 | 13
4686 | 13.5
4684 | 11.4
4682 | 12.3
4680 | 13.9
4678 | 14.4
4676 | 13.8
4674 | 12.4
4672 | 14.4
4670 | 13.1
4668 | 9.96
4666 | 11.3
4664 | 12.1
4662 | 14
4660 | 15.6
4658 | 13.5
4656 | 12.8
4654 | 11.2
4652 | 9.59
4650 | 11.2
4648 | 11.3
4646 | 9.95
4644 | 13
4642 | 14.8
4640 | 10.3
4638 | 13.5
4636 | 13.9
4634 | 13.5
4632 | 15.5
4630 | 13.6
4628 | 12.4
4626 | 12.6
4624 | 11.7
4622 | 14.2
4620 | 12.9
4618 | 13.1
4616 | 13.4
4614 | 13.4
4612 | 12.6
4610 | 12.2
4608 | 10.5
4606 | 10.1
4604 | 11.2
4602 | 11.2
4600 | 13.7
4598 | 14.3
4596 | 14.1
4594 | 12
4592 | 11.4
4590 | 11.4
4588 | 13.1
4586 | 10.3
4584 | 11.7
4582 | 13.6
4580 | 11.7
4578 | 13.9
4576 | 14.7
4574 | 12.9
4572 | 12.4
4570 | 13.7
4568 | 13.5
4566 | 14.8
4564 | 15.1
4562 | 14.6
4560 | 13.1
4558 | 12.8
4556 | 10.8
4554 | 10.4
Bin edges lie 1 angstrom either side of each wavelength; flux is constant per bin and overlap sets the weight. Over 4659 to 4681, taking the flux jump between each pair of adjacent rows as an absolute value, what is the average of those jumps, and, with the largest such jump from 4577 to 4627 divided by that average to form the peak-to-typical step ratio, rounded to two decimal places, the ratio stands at 1.92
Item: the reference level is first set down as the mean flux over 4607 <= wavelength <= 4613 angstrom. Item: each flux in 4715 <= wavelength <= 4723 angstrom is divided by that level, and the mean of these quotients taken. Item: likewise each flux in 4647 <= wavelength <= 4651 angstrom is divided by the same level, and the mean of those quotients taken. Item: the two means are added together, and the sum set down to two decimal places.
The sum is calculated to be 2.00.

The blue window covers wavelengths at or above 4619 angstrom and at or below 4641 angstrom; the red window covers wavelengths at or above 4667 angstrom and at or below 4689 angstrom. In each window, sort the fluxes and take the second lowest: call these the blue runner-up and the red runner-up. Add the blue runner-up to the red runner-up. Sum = 23.1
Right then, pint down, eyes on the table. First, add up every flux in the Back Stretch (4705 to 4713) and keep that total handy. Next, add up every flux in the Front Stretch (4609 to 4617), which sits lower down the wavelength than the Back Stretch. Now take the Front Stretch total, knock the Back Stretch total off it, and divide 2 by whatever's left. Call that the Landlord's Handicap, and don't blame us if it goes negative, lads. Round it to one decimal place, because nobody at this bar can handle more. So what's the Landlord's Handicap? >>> 0.7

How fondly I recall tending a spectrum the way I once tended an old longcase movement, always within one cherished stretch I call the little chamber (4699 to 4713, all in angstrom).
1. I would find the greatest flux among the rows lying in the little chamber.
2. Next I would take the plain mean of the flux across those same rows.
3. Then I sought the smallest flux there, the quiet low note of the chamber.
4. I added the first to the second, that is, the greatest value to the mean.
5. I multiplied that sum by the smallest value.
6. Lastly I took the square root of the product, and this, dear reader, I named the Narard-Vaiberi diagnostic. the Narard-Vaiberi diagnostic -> 16.6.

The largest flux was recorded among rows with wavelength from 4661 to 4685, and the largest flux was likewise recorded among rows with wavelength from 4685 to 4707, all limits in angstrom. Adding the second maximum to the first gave 28.5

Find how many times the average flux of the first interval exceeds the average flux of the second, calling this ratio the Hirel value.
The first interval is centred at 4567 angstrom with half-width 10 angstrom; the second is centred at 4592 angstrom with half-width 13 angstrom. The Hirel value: 1.12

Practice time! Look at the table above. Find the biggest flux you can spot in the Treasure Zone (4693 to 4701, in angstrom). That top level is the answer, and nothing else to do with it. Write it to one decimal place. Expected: 14.1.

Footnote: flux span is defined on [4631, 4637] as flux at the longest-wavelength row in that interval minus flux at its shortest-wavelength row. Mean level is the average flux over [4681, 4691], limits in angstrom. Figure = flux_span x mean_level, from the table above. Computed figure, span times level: -20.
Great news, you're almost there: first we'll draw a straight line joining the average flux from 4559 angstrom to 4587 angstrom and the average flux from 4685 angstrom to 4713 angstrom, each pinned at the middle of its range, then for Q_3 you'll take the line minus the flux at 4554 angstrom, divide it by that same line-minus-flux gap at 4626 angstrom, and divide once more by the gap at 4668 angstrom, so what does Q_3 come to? 3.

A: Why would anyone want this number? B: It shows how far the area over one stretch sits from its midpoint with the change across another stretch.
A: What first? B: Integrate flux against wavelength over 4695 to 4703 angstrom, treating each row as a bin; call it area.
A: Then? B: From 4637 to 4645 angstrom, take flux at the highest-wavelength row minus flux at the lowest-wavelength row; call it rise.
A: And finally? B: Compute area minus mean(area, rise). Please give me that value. 49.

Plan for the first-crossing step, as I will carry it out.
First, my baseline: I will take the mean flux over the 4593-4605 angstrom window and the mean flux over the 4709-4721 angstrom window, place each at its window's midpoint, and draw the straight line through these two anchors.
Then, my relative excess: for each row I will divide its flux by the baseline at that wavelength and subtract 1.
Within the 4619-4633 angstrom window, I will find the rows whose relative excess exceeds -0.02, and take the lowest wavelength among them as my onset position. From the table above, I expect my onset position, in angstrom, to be 4620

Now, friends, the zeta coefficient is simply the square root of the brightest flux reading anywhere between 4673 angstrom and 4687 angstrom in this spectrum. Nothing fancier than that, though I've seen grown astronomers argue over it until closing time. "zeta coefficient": 3.79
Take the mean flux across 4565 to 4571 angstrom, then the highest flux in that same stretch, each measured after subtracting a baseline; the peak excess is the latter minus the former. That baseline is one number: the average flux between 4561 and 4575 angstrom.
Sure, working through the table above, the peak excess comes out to 0.80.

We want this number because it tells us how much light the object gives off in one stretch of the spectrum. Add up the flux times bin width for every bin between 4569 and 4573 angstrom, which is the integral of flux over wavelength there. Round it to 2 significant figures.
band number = 52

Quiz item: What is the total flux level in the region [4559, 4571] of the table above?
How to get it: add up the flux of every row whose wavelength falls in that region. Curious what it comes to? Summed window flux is 85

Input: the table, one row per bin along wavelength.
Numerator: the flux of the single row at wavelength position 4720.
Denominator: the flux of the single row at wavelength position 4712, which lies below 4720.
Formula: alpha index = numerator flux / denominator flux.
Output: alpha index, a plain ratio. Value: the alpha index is 0.84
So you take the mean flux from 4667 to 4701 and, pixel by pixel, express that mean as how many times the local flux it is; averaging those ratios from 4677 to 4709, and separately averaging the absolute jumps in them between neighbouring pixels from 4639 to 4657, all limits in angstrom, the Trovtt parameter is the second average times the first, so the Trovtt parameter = 0.19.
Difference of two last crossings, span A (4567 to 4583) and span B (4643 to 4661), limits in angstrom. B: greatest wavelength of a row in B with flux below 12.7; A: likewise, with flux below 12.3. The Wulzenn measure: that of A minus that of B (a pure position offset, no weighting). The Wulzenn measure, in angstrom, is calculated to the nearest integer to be -74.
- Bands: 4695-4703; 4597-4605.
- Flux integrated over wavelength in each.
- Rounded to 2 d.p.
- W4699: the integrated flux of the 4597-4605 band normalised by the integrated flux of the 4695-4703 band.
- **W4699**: 1.03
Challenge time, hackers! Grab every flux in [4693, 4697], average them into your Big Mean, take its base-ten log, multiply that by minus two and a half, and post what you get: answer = -2.82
